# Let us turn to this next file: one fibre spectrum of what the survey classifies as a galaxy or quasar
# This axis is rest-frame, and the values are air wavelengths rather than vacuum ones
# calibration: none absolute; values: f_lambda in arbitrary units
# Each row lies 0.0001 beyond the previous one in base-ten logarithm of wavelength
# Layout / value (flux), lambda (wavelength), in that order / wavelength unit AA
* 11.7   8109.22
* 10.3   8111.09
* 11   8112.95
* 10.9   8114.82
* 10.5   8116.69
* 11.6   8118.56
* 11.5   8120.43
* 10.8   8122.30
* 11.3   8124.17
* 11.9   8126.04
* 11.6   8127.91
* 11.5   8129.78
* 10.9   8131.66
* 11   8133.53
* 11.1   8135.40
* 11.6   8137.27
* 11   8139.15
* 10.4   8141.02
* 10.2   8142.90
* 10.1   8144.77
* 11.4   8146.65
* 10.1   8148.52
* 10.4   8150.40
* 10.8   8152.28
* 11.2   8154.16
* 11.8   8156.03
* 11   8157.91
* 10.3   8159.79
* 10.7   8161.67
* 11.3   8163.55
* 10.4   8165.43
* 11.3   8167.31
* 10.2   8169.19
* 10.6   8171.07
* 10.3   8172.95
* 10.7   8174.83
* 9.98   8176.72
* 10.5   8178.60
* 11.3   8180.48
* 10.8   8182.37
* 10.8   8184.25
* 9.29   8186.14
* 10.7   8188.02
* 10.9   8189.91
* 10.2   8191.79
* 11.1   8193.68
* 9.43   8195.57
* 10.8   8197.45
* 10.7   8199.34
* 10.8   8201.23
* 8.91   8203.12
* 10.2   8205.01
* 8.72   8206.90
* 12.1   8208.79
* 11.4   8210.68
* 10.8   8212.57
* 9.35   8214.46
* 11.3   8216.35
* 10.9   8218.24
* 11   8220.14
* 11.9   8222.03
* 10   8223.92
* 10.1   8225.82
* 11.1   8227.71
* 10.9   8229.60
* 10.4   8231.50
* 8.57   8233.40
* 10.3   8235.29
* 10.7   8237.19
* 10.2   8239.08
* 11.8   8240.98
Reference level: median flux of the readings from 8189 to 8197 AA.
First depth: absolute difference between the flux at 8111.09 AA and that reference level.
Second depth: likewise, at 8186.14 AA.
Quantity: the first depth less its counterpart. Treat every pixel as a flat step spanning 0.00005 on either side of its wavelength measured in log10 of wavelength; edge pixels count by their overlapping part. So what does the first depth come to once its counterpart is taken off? -1.0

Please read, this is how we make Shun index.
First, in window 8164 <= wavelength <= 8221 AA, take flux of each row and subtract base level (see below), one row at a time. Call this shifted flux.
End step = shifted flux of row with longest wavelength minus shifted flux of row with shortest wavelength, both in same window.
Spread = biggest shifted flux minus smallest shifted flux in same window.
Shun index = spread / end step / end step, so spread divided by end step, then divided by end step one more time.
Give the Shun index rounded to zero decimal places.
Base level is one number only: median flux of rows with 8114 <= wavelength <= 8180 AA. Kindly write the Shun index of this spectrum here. 9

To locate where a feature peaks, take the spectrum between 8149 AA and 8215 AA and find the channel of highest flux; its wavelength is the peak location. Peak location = 8208.79 AA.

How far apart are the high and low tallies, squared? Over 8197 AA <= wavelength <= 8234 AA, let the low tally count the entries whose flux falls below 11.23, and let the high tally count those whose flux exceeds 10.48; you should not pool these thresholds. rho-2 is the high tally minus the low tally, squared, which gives 16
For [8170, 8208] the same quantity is 49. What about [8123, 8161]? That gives 1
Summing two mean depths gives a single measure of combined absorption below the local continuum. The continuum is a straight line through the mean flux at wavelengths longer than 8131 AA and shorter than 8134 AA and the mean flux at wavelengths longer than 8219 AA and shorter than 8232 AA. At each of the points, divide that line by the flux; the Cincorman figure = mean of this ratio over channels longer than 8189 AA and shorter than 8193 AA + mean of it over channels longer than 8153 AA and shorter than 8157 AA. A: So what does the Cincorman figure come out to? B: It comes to 1.98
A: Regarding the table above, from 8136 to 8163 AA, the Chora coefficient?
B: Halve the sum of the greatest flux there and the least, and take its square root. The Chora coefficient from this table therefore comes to 3.31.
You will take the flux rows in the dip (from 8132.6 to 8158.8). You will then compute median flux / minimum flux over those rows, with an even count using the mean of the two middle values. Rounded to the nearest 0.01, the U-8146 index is 1.09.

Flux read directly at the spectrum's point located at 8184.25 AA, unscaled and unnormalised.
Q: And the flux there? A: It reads 10.8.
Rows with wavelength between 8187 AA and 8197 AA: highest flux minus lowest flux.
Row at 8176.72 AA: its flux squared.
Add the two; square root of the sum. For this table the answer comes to 10.1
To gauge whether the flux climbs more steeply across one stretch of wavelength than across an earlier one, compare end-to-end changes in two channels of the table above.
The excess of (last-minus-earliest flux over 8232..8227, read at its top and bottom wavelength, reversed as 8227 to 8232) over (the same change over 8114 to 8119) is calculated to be -1.4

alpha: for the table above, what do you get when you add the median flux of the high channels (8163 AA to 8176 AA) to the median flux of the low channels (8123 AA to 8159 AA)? 21.6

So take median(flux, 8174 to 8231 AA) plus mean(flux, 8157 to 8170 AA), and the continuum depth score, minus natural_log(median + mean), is -3.07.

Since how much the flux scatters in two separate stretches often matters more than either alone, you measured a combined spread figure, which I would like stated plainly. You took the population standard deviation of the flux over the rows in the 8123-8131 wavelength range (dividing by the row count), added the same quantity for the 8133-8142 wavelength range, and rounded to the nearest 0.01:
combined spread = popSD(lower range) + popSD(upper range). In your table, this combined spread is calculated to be 0.60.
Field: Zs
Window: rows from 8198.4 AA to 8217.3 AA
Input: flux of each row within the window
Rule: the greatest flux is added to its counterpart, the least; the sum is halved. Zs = 10.4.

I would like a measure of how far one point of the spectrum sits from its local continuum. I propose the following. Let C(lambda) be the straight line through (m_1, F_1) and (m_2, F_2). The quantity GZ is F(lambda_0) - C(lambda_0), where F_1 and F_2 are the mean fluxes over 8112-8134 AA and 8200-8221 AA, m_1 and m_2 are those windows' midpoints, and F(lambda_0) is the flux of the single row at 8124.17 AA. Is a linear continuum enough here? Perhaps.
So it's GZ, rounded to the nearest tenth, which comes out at 0.1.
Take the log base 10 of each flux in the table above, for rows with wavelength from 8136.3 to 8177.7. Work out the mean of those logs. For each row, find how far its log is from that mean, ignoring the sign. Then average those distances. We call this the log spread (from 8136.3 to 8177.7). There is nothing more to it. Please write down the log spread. 0.018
